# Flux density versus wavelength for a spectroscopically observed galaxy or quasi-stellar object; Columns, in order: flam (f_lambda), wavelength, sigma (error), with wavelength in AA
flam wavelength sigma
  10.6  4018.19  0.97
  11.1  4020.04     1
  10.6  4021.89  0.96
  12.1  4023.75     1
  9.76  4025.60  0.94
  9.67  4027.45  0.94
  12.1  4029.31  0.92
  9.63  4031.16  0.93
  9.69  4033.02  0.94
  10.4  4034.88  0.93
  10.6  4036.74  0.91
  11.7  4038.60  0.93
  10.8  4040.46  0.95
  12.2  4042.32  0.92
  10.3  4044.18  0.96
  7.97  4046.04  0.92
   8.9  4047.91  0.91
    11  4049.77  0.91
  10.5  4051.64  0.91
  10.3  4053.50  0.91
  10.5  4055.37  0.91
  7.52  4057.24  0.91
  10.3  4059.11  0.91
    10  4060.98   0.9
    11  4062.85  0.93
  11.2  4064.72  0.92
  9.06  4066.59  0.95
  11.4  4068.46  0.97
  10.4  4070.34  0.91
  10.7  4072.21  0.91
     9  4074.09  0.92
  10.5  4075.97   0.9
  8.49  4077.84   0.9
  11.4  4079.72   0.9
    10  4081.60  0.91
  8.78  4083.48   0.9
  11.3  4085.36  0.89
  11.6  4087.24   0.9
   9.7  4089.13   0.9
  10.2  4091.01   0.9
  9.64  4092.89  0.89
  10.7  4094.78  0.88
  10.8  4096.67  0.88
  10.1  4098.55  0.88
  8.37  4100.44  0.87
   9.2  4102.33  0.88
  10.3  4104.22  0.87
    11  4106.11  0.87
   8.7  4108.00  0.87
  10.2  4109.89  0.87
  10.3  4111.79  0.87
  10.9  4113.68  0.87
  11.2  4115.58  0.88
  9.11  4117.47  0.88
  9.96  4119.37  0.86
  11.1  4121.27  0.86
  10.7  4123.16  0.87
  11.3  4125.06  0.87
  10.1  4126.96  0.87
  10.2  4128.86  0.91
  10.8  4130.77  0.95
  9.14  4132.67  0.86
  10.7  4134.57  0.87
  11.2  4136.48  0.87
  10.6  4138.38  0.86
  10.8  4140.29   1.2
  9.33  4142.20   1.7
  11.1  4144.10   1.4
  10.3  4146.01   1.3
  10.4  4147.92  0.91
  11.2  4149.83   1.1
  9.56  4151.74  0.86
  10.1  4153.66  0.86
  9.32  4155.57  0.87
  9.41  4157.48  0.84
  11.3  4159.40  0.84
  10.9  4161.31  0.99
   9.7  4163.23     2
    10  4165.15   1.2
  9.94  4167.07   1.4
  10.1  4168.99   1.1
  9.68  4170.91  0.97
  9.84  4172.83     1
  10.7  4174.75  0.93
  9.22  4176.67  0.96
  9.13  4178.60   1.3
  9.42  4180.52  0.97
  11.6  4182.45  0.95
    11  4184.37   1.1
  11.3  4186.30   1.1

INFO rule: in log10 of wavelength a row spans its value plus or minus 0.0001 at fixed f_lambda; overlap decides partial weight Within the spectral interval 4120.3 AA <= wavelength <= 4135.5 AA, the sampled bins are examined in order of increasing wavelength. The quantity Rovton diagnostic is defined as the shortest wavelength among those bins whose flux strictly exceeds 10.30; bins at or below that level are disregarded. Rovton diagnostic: 4121.27 AA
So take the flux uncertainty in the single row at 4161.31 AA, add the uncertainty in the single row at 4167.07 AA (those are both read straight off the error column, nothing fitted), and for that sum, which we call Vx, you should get 2.39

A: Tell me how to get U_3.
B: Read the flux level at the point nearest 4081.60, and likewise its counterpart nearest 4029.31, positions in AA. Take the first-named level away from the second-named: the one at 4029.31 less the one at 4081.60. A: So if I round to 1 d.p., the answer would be 2.1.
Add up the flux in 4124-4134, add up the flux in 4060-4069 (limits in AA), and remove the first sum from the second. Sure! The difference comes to 1.1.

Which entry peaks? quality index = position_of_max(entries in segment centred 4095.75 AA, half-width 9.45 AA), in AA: 4087.24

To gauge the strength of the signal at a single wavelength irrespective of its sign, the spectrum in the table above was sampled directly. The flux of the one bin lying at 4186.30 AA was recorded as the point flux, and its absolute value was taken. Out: 11.3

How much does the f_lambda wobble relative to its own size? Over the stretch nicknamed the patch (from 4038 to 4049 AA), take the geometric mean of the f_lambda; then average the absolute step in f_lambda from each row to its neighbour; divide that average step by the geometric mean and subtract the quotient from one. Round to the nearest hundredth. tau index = 0.85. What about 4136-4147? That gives 0.91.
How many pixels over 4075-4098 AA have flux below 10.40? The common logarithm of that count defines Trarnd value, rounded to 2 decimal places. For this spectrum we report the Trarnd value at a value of 0.78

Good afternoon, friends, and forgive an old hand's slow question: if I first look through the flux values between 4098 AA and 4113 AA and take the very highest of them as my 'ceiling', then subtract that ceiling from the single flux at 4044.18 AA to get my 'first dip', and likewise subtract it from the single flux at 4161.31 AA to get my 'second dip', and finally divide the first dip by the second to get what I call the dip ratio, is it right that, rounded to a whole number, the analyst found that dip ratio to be 7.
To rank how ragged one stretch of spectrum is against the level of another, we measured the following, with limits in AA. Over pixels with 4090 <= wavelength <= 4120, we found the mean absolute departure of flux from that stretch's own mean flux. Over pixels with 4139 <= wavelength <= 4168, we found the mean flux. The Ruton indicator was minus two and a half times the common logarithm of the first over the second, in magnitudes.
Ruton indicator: 3.0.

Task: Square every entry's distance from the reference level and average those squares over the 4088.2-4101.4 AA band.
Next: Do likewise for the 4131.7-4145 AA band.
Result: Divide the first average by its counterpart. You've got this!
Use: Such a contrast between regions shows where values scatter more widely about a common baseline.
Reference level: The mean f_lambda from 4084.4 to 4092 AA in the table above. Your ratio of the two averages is 1.7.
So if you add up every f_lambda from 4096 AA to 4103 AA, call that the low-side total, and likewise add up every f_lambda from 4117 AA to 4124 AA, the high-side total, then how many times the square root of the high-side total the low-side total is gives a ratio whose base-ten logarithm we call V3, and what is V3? 0.779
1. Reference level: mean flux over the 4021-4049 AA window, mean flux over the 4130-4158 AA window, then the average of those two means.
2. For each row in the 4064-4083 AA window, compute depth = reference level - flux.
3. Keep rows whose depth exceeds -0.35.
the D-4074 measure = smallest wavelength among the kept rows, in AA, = 4066.59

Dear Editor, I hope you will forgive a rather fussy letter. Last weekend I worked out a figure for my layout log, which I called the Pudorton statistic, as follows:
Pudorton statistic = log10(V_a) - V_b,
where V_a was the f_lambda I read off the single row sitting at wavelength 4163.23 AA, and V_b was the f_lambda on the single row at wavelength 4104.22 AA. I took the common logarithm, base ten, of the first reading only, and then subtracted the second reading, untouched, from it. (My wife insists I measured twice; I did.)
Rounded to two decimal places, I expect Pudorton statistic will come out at -9.31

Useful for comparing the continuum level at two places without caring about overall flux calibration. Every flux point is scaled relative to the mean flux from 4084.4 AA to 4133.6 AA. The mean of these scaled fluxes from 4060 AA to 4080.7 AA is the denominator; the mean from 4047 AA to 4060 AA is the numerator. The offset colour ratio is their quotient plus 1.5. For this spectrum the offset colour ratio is 2.46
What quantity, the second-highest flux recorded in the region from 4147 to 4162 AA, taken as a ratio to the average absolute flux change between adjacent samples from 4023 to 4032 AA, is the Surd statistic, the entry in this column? 6.1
